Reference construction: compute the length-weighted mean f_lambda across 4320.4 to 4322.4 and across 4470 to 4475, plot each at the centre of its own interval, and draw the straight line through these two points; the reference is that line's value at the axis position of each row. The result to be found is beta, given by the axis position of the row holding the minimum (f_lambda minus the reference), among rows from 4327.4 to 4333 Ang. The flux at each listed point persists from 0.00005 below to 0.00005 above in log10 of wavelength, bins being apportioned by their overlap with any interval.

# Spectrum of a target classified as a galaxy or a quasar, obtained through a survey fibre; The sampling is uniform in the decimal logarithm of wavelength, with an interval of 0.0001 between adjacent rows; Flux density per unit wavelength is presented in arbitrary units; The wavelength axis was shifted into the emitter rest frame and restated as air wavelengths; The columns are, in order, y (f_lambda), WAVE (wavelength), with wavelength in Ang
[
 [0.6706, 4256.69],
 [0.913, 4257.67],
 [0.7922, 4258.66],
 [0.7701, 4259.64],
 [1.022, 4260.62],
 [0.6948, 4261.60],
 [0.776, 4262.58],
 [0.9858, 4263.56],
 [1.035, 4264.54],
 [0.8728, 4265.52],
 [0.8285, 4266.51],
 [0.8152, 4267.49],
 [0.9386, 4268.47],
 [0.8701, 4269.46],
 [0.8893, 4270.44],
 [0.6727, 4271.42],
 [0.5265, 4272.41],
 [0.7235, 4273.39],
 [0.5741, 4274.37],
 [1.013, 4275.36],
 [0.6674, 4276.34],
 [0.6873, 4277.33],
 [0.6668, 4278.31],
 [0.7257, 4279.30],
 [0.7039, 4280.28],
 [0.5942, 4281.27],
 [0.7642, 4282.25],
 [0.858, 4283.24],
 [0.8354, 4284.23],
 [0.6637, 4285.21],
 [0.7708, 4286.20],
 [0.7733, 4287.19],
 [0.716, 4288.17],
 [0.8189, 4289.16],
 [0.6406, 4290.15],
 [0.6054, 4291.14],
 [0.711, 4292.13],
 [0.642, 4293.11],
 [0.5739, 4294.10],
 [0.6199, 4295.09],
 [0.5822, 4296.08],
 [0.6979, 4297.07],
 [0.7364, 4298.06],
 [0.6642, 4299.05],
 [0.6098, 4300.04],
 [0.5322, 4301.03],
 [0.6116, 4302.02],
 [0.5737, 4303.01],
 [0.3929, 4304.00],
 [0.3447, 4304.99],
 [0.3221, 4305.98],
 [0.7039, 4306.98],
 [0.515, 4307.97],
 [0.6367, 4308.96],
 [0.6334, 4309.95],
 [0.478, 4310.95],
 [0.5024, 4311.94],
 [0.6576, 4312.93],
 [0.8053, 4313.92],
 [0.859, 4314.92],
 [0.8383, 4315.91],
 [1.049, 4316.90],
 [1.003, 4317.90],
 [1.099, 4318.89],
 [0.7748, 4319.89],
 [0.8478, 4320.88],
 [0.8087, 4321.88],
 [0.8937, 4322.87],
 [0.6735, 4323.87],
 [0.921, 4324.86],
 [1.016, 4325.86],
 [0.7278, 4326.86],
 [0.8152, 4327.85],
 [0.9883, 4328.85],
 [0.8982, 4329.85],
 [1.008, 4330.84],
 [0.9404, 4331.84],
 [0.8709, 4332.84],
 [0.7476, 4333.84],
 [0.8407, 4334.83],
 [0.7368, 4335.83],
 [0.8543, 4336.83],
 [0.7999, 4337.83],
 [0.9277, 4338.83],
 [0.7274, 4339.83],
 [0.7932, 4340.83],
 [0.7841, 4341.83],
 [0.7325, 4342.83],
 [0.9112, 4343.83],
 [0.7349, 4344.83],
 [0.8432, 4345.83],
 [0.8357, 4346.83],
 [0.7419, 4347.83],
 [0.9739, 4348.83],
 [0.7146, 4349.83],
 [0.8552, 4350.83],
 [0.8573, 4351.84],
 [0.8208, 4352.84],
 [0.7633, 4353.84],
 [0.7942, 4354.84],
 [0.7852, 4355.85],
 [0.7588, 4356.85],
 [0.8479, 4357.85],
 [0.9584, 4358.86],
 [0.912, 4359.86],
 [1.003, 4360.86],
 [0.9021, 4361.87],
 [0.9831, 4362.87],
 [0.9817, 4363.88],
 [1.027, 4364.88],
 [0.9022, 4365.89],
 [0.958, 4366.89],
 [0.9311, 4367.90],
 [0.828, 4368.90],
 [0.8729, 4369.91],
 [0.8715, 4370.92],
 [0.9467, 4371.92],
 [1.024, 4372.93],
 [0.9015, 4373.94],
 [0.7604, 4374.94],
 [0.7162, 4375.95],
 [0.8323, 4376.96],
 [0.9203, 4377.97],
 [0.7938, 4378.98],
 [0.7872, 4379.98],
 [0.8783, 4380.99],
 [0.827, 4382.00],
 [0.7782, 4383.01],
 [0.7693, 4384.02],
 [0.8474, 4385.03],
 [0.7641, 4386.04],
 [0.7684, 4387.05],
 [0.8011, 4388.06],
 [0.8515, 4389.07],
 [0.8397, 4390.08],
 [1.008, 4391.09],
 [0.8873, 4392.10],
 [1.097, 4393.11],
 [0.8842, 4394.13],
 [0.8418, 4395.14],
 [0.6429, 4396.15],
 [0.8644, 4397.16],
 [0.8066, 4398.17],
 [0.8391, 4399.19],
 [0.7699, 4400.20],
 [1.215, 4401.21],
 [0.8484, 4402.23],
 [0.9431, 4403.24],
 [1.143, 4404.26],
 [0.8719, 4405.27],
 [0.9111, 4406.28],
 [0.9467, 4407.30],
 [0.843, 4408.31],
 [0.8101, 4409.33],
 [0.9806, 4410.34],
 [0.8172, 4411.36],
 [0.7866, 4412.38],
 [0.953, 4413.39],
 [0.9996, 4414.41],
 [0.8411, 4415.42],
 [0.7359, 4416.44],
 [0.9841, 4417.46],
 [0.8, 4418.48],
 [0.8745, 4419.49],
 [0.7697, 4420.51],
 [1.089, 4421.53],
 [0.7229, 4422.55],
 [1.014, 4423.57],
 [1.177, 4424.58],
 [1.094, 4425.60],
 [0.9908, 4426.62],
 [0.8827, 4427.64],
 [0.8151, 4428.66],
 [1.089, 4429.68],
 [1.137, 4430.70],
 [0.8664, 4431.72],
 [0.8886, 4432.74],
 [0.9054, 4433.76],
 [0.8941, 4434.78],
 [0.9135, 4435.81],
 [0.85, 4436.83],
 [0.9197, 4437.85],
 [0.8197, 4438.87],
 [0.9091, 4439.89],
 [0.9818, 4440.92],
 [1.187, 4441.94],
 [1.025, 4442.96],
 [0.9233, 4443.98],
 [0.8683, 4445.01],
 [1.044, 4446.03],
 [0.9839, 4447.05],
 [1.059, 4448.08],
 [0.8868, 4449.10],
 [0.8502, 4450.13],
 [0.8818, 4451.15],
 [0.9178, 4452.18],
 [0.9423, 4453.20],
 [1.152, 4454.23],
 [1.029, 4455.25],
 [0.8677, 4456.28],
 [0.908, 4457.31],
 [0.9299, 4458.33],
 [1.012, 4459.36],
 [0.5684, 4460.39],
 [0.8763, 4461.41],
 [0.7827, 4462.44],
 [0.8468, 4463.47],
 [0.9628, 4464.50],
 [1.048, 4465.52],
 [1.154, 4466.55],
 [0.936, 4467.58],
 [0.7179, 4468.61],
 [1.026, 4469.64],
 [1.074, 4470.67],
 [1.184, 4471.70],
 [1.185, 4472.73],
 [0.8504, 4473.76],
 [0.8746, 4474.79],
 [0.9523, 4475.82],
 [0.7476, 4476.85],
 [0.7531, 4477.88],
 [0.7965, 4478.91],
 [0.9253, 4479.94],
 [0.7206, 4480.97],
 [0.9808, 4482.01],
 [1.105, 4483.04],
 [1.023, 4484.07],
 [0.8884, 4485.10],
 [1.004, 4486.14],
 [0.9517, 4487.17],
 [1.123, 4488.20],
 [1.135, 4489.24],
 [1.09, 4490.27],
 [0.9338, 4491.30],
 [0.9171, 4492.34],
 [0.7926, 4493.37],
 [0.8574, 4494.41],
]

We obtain 4327.85 Ang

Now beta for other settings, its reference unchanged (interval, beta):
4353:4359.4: 4356.85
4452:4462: 4460.39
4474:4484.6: 4480.97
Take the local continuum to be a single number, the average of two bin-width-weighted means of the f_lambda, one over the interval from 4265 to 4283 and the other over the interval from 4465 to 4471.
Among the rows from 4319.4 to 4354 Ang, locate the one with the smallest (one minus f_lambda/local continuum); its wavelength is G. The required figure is 4325.86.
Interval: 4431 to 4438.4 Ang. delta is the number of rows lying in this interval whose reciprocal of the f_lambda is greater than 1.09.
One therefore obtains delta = 6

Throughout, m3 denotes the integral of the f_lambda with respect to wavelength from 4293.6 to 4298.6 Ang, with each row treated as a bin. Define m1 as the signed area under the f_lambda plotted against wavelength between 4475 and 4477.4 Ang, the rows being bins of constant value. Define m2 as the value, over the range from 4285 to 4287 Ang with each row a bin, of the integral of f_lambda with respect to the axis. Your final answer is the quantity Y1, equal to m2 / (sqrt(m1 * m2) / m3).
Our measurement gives 2.7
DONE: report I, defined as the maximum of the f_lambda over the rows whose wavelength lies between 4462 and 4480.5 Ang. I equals 1.185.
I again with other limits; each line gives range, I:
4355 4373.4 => 1.027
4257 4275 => 1.035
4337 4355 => 0.9739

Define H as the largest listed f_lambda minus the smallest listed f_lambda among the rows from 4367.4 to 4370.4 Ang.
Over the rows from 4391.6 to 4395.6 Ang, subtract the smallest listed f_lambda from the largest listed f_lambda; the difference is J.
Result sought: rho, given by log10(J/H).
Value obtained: 0.39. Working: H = 0.103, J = 0.26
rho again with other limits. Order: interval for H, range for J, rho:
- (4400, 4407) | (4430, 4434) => -0.22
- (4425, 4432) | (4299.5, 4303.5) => -0.61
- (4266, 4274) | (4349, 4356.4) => -0.46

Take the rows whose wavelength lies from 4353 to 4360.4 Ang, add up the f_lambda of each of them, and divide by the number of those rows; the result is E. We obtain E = 0.83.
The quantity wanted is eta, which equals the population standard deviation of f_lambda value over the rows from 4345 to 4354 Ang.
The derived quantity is 0.073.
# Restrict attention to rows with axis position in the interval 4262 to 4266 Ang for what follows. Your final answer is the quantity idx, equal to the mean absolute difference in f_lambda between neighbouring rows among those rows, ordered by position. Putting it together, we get 0.140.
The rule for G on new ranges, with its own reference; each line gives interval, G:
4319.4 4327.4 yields 4325.86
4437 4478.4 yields 4441.94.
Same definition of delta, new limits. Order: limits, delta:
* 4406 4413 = 5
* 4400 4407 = 4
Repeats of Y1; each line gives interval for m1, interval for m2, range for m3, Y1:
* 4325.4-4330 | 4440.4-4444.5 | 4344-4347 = 2.5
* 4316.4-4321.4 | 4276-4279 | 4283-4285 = 1.1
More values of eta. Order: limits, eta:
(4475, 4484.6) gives 0.131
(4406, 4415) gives 0.076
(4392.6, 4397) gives 0.161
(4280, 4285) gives 0.095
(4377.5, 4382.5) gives 0.051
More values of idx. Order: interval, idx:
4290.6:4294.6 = 0.081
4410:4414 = 0.120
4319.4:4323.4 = 0.066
